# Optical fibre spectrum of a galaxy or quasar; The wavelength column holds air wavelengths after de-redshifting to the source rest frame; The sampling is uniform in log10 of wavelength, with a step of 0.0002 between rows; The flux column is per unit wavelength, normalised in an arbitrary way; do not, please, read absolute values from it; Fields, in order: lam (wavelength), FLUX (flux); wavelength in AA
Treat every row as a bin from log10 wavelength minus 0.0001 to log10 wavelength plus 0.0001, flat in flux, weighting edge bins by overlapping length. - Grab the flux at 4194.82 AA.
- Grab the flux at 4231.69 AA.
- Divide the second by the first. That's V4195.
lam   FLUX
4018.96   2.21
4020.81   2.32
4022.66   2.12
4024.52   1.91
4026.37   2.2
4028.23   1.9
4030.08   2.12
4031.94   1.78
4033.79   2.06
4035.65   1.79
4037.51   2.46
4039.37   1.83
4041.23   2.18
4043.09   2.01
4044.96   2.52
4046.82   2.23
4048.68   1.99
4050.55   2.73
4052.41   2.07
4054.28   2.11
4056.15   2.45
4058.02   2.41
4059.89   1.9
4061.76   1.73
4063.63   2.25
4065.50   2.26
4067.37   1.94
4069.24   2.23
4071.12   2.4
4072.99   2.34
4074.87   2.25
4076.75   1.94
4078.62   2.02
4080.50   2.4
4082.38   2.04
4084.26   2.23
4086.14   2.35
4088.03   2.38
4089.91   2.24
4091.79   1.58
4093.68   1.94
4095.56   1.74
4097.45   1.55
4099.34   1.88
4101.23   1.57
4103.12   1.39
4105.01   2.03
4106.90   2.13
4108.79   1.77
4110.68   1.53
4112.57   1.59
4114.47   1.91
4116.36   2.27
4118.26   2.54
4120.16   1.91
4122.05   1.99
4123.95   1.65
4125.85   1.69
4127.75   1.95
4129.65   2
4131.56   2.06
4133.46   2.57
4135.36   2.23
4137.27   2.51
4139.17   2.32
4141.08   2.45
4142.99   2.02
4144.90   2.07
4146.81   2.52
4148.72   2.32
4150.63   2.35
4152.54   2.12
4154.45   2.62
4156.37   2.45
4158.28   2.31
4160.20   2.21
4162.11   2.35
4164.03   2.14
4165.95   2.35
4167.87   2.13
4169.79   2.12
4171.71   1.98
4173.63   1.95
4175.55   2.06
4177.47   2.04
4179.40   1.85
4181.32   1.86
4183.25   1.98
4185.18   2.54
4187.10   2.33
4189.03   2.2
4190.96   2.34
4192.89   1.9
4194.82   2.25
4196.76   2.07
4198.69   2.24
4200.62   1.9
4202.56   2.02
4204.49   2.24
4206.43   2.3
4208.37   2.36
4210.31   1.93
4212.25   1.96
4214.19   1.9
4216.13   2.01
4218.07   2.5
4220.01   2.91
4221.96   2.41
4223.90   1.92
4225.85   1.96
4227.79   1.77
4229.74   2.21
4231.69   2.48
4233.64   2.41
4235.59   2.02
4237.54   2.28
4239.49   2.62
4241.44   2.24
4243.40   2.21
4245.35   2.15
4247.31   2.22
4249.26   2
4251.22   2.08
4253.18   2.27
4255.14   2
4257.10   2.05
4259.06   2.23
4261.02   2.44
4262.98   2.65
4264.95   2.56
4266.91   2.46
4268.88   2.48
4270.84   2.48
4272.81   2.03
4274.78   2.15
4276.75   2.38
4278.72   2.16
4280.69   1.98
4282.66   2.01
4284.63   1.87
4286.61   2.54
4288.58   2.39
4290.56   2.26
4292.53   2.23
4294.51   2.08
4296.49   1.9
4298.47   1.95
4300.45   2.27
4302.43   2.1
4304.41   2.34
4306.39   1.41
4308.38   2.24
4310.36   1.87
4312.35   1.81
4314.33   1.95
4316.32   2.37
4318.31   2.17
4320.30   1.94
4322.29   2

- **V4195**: 1.10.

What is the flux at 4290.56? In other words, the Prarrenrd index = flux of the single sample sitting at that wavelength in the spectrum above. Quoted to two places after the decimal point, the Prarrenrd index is 2.26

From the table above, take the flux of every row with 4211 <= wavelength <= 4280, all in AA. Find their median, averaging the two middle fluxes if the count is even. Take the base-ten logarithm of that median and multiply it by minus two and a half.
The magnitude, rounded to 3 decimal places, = -0.866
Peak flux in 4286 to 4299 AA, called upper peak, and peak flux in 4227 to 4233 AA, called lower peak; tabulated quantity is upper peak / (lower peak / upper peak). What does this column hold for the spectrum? 2.6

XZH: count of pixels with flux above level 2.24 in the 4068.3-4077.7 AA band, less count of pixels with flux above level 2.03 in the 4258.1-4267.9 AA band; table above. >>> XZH -2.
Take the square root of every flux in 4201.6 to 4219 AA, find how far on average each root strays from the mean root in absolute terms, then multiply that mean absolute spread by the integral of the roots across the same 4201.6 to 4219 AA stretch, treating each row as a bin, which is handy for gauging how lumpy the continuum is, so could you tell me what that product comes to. 1.65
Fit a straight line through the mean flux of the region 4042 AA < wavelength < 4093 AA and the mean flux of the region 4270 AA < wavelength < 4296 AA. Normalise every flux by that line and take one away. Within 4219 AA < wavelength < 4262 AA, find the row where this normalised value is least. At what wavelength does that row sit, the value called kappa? 4227.79 AA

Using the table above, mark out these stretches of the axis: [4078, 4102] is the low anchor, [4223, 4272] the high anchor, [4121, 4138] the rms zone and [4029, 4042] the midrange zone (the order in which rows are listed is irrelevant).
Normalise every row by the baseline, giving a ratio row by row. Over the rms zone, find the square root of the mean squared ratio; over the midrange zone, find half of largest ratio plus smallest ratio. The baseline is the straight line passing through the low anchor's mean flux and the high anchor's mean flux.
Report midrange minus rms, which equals 0.10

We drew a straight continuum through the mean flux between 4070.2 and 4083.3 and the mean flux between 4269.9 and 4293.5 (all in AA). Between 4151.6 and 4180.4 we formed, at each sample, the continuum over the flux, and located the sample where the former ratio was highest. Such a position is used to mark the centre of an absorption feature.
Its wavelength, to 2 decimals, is 4179.40 AA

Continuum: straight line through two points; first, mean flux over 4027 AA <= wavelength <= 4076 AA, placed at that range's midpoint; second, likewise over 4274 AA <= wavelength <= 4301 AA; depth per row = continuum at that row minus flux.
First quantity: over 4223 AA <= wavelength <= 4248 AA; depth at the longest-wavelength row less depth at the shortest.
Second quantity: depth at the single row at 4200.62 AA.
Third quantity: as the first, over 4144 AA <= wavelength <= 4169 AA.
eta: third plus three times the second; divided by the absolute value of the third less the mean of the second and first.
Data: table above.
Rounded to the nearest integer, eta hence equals 19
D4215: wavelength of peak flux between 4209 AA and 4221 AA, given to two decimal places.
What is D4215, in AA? 4220.01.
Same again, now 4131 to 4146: 4133.46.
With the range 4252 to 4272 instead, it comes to 4262.98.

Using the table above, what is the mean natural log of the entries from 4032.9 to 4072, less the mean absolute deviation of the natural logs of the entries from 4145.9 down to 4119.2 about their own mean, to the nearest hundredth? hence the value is 0.66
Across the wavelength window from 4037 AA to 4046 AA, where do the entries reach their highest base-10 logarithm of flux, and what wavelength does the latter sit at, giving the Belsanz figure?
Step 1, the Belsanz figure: 4044.96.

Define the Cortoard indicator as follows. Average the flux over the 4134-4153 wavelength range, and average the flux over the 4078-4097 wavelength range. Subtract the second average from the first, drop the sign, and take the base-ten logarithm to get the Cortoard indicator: -0.7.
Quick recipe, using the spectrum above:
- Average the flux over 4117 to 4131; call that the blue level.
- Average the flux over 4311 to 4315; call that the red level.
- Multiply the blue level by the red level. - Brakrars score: 3.7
